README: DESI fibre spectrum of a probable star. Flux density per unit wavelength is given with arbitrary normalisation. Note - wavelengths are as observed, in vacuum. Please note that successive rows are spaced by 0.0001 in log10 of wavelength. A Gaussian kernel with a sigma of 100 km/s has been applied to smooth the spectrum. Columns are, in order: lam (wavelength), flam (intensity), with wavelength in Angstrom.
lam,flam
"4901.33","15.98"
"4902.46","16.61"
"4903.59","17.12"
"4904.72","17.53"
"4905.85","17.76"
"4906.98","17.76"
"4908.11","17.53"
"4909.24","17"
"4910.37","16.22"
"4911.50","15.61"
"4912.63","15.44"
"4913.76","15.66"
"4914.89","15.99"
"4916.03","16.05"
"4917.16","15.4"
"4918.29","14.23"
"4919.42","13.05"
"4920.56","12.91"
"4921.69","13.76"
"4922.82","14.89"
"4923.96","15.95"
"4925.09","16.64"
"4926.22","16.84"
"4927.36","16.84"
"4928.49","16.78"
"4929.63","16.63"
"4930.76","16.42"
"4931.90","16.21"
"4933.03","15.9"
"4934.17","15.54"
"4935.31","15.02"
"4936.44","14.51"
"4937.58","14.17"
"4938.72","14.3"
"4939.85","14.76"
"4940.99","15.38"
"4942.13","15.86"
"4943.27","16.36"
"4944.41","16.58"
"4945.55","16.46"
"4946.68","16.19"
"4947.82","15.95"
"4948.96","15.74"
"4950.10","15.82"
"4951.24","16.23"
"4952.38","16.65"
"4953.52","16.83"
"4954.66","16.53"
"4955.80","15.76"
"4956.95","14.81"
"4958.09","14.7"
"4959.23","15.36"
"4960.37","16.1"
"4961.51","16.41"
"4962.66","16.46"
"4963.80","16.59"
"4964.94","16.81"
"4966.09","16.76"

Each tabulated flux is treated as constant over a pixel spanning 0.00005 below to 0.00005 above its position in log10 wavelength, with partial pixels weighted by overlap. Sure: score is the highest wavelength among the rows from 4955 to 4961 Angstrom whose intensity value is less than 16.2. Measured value 4960.37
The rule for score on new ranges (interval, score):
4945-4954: 4950.10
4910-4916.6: 4916.03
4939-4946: 4942.13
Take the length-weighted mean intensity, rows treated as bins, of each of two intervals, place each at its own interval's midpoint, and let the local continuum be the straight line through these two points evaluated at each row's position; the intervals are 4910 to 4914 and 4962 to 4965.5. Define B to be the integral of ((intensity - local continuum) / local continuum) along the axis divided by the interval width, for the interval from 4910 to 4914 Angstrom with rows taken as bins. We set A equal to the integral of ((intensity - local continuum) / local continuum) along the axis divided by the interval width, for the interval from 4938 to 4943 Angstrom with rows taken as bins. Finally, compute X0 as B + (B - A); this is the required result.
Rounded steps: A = -0.07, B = -0.001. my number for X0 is 0.07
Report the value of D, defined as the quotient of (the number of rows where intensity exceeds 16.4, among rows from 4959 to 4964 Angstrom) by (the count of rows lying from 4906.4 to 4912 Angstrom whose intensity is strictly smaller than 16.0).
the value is 3.0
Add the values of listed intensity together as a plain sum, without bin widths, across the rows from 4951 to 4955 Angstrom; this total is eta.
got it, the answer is 66.2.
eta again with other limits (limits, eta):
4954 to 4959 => 61.8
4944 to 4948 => 65.2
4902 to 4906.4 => 69.0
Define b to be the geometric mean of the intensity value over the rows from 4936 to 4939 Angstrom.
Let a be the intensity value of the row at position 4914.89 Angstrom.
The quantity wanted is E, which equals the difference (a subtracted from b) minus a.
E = -17.7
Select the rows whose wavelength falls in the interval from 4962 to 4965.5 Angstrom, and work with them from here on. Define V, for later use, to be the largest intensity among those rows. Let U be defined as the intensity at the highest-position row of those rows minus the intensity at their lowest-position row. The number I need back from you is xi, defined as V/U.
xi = 48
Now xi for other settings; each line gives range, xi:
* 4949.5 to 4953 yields 20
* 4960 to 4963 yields 46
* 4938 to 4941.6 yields 14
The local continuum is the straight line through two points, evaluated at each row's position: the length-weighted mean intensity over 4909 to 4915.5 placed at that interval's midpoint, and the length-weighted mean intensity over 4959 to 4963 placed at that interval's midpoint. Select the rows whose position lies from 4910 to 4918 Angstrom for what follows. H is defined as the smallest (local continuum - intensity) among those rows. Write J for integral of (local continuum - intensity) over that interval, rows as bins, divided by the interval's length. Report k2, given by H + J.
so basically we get -0.1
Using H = -0.3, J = 0.2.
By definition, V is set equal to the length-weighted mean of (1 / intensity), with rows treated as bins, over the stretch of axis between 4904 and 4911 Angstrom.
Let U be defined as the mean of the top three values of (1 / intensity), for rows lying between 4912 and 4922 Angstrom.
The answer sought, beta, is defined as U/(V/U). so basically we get 0.099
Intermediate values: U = 0.0756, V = 0.058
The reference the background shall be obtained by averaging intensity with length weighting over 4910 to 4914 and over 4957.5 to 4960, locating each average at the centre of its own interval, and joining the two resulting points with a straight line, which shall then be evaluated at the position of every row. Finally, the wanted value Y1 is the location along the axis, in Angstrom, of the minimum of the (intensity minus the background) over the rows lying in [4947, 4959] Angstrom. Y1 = 4958.09 Angstrom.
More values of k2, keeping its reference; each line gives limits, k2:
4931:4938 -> 0.5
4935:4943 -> 1.3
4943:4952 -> -0.6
